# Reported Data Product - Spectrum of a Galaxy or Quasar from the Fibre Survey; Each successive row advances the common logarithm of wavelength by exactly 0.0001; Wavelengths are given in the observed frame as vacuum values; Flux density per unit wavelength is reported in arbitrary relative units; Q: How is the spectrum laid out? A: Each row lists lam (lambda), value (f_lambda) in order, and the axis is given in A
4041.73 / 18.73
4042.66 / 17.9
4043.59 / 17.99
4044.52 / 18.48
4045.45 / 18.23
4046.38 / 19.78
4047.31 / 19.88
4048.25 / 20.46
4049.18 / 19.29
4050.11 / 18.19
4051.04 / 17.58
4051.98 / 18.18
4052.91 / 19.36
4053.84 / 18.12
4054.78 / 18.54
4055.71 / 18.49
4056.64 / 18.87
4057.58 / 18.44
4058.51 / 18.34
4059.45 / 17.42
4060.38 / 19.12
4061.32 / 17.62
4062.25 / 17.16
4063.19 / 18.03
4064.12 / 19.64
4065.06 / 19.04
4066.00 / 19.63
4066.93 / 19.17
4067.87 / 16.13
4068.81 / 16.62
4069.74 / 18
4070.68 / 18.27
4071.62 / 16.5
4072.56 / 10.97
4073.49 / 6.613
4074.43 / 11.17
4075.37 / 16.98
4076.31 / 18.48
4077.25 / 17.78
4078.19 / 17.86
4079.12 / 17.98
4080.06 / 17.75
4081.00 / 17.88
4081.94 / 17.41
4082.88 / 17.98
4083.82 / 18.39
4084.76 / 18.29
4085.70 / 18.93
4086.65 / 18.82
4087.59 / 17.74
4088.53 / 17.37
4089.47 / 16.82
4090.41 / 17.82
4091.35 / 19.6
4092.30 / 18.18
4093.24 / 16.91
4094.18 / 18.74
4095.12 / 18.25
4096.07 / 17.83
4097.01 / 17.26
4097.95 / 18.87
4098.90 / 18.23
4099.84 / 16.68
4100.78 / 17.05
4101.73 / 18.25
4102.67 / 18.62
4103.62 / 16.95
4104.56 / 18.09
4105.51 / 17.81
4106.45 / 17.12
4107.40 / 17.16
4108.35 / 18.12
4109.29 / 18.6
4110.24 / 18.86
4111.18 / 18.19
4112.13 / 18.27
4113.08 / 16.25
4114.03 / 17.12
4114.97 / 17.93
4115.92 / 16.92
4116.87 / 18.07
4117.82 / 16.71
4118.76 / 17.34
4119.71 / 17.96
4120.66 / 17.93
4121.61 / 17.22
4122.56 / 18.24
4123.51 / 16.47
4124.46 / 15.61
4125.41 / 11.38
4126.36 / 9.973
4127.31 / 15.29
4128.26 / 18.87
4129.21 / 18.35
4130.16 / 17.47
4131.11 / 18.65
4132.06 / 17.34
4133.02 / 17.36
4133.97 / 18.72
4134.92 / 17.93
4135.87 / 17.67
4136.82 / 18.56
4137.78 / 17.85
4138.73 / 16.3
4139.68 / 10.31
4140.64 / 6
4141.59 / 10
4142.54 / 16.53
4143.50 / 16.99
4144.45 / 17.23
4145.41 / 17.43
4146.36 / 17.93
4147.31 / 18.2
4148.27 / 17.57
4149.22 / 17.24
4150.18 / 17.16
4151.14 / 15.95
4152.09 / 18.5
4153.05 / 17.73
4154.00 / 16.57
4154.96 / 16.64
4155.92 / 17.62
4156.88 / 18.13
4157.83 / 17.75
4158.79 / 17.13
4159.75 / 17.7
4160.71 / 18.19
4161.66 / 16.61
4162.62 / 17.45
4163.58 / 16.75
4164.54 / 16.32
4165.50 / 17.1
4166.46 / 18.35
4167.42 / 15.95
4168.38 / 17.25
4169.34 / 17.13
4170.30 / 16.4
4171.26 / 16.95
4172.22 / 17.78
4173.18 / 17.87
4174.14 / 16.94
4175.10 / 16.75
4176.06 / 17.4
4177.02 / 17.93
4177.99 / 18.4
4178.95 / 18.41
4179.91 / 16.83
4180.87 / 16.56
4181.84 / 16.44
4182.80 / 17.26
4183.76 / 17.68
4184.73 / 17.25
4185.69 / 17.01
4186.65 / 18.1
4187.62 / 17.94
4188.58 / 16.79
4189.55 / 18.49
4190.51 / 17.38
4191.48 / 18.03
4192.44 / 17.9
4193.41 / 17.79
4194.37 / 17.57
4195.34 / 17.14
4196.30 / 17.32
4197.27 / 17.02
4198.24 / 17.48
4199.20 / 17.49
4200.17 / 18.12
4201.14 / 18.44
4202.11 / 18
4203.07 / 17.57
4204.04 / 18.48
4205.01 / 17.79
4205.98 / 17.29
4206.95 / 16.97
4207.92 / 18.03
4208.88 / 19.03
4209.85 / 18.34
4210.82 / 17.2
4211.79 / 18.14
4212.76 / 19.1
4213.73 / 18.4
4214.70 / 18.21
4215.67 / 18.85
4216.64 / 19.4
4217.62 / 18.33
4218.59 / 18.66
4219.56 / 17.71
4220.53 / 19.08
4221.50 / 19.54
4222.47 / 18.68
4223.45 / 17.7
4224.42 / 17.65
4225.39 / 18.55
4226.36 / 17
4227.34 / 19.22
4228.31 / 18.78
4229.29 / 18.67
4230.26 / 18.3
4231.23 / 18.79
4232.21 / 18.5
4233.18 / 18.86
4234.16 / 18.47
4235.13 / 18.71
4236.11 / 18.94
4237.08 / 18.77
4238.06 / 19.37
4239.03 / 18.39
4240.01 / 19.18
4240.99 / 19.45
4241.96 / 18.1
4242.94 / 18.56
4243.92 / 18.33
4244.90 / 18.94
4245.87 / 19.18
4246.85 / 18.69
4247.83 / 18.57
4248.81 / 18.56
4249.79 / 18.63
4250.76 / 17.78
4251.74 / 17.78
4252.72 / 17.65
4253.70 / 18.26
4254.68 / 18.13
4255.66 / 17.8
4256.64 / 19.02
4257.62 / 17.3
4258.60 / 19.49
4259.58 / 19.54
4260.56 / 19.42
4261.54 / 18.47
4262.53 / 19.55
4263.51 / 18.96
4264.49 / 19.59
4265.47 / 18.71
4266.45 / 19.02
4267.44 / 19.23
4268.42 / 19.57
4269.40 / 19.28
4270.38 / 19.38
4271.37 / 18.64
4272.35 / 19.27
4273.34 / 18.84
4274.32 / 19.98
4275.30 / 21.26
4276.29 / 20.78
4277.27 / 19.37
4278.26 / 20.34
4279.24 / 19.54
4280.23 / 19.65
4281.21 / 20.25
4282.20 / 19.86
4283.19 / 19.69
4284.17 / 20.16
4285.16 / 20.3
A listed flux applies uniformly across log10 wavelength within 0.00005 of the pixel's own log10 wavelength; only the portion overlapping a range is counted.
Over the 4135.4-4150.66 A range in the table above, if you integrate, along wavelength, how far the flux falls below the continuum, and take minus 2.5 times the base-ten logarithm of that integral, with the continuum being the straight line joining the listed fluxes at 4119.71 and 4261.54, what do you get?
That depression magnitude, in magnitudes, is -3.83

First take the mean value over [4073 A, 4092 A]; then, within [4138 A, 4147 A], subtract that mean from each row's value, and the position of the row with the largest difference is 4146.36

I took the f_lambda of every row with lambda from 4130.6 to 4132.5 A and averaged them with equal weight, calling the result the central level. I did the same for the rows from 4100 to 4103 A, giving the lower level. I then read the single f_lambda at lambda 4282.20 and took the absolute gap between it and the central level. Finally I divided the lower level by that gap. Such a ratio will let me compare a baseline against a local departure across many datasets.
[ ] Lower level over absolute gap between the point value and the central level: 10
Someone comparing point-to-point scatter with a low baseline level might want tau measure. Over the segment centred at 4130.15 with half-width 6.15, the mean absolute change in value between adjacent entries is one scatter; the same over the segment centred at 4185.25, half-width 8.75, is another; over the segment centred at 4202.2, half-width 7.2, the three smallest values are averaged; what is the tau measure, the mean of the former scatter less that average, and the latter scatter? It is -7.3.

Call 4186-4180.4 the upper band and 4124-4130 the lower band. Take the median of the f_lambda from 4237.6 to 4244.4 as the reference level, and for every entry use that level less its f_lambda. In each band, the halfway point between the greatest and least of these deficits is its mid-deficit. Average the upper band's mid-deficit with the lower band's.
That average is 2.8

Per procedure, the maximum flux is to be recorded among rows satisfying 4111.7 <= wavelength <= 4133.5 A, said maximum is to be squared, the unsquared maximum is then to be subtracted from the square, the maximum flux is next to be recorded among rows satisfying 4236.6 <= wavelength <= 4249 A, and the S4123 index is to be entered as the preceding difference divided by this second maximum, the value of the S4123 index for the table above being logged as 17.3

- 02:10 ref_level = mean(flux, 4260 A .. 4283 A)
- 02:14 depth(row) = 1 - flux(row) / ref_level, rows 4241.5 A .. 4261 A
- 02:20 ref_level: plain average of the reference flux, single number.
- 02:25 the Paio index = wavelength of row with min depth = 4259.58 A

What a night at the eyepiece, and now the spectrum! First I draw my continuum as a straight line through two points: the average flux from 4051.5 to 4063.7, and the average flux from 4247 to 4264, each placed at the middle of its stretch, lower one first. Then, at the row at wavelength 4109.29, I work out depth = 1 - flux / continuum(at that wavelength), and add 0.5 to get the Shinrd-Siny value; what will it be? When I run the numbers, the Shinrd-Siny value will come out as 0.49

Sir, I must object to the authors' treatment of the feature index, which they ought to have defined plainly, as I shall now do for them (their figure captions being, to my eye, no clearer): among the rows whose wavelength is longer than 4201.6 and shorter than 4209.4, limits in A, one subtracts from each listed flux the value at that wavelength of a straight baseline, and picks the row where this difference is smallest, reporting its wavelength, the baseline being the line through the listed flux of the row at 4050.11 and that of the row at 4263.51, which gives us 4206.95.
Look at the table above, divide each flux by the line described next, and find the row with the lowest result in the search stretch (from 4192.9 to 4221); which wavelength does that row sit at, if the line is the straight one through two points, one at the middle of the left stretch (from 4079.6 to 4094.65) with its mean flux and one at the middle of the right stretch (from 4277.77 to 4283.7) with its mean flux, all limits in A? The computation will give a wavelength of 4206.95 A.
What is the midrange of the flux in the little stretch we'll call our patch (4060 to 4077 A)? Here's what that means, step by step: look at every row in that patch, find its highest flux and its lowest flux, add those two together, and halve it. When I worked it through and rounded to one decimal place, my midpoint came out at 13.1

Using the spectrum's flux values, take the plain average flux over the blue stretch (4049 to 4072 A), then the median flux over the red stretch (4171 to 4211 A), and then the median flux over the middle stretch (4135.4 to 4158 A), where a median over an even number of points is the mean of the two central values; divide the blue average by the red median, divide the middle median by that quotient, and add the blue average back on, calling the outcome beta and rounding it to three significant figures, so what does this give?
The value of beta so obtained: 34.9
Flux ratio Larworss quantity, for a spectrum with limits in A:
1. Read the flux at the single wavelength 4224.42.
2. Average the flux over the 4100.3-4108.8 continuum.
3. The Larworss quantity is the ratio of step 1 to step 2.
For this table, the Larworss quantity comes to 1.00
